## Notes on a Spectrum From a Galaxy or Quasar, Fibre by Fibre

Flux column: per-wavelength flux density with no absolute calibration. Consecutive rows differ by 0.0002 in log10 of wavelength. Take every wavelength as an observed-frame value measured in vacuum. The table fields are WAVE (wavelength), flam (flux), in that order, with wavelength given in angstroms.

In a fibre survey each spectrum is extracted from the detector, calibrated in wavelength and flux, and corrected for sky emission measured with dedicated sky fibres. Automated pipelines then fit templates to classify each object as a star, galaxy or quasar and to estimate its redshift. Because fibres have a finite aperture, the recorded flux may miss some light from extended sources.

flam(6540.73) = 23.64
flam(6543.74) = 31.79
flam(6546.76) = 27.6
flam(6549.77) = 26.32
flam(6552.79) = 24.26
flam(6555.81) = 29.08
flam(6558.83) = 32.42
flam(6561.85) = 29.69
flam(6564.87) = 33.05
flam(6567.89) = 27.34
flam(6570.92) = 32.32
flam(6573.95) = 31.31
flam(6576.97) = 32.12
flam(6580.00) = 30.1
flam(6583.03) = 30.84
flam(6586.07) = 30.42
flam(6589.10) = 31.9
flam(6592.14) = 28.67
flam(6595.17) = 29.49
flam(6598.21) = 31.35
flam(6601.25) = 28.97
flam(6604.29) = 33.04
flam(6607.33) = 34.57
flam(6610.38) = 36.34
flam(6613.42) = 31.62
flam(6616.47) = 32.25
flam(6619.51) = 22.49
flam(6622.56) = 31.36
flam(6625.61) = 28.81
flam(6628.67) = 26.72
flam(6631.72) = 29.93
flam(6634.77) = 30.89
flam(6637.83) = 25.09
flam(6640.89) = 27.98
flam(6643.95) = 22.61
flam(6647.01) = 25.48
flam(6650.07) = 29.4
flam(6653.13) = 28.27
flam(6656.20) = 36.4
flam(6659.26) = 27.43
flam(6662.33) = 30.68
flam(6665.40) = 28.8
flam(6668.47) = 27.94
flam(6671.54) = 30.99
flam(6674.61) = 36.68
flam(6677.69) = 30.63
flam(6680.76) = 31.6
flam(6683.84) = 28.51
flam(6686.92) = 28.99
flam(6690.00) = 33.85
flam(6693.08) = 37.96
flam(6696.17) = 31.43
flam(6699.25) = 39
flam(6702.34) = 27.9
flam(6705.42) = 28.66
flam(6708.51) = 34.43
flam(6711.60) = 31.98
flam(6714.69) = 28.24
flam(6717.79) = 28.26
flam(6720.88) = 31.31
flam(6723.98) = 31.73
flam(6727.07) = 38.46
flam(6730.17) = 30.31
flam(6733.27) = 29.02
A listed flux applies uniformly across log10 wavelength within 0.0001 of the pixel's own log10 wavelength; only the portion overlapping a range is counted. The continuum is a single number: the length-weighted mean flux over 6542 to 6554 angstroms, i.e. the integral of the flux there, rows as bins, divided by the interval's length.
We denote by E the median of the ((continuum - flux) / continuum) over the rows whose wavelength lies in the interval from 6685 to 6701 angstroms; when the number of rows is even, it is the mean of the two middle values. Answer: -0.23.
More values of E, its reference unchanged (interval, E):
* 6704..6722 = -0.09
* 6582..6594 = -0.11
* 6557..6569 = -0.13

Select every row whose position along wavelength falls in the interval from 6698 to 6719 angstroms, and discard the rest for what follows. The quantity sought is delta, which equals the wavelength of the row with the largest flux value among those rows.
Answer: 6699.25 angstroms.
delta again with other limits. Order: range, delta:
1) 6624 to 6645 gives 6634.77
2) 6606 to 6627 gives 6610.38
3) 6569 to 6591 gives 6570.92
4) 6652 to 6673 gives 6656.20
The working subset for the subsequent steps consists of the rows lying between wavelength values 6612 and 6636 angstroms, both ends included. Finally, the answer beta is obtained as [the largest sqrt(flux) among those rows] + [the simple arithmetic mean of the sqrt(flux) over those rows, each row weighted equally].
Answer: 11.1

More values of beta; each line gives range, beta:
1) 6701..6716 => 11.4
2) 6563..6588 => 11.3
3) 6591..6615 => 11.7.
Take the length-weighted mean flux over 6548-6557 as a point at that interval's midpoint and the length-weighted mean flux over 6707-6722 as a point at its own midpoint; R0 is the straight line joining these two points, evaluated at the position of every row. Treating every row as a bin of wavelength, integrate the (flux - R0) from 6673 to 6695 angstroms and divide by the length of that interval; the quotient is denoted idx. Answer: 2.6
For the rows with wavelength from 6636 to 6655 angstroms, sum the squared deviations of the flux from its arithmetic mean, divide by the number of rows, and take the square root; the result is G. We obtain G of 2.3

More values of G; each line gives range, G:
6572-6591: 0.7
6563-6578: 2.0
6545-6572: 2.9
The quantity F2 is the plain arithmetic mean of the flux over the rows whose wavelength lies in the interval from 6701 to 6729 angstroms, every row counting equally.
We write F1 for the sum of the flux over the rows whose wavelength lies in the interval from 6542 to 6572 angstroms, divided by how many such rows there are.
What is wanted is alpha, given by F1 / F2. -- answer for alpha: 0.94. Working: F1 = 29.4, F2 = 31.2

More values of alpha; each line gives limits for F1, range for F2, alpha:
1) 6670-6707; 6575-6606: 1.05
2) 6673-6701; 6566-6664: 1.11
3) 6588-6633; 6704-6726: 0.99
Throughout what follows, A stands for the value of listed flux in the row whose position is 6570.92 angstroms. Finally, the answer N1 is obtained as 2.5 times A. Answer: 81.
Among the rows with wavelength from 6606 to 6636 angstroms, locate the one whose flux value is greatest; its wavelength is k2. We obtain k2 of 6610.38 angstroms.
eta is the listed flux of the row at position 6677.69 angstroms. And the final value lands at 30.63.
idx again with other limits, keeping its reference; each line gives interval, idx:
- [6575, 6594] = 3.3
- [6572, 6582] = 4.1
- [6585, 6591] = 3.6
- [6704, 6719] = -0.4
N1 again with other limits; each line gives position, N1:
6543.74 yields 79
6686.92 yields 72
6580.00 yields 75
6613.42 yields 79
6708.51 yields 86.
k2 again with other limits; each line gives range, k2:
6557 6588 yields 6564.87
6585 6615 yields 6610.38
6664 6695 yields 6693.08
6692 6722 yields 6699.25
